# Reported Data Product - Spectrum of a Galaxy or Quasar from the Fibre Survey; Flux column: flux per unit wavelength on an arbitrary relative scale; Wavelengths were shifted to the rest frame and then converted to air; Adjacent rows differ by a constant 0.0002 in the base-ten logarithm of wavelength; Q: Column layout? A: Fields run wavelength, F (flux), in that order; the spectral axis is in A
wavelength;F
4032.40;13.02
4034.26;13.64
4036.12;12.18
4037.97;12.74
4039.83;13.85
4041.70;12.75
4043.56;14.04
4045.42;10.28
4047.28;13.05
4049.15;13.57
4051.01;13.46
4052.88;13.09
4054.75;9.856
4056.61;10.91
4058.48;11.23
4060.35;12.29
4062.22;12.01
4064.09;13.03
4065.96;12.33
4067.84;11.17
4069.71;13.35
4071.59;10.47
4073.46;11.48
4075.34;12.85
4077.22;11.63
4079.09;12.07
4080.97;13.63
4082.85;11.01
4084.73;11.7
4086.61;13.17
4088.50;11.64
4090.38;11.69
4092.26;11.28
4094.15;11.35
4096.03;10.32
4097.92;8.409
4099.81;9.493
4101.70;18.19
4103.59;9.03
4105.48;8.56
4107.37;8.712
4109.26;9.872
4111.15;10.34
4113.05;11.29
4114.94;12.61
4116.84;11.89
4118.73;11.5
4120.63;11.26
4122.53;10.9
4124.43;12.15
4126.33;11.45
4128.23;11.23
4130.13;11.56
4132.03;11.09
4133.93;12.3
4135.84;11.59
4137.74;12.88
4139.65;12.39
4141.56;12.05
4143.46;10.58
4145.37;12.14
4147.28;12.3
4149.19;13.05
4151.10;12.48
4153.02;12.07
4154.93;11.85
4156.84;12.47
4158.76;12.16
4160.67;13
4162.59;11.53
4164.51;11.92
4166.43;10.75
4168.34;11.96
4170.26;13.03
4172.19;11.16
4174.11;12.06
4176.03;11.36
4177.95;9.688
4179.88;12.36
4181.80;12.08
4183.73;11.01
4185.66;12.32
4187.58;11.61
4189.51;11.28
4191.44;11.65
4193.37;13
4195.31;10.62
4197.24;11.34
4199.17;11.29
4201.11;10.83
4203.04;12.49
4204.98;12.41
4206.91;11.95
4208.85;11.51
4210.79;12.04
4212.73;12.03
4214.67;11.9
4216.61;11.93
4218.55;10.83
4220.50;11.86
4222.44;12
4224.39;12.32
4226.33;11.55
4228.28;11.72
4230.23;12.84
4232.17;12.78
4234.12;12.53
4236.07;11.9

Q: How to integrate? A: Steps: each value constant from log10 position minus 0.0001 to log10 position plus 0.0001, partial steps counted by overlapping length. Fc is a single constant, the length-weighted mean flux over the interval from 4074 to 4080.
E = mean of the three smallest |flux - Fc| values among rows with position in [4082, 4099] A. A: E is 0.46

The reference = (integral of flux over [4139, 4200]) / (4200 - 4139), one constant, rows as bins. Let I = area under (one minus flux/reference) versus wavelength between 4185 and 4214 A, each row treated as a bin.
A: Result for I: 0.2 A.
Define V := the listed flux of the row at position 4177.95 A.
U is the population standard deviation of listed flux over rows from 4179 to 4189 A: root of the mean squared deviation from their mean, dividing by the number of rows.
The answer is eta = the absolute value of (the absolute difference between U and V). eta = 9.2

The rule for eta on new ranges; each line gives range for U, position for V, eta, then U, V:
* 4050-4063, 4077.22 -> 10.5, 1.2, 11.63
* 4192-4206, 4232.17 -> 11.9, 0.8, 12.78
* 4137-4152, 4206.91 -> 11.2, 0.7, 11.95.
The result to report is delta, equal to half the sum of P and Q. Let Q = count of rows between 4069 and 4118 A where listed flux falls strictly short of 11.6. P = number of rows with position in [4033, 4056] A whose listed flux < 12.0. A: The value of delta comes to 8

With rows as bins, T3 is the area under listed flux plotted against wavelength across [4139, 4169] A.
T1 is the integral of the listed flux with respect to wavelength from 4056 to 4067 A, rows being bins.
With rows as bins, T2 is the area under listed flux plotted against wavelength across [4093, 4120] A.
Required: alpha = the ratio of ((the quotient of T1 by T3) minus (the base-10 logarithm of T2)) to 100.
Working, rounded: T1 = 132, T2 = 293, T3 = 361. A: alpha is -0.021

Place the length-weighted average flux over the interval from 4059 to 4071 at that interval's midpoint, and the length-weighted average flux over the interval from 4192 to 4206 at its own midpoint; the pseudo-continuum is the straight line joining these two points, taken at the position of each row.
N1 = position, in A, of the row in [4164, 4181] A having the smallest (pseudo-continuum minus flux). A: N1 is 4170.26 A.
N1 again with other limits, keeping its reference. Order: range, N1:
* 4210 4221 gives 4210.79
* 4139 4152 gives 4149.19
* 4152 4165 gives 4160.67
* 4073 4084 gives 4080.97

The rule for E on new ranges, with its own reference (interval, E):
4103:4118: 0.52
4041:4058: 0.82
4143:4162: 0.03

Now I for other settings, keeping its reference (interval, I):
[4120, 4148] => 0.2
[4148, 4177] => -0.6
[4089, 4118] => 2.3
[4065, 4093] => -0.3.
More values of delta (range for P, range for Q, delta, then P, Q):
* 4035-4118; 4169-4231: 18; 24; 12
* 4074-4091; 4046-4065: 4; 5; 3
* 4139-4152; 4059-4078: 2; 1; 3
